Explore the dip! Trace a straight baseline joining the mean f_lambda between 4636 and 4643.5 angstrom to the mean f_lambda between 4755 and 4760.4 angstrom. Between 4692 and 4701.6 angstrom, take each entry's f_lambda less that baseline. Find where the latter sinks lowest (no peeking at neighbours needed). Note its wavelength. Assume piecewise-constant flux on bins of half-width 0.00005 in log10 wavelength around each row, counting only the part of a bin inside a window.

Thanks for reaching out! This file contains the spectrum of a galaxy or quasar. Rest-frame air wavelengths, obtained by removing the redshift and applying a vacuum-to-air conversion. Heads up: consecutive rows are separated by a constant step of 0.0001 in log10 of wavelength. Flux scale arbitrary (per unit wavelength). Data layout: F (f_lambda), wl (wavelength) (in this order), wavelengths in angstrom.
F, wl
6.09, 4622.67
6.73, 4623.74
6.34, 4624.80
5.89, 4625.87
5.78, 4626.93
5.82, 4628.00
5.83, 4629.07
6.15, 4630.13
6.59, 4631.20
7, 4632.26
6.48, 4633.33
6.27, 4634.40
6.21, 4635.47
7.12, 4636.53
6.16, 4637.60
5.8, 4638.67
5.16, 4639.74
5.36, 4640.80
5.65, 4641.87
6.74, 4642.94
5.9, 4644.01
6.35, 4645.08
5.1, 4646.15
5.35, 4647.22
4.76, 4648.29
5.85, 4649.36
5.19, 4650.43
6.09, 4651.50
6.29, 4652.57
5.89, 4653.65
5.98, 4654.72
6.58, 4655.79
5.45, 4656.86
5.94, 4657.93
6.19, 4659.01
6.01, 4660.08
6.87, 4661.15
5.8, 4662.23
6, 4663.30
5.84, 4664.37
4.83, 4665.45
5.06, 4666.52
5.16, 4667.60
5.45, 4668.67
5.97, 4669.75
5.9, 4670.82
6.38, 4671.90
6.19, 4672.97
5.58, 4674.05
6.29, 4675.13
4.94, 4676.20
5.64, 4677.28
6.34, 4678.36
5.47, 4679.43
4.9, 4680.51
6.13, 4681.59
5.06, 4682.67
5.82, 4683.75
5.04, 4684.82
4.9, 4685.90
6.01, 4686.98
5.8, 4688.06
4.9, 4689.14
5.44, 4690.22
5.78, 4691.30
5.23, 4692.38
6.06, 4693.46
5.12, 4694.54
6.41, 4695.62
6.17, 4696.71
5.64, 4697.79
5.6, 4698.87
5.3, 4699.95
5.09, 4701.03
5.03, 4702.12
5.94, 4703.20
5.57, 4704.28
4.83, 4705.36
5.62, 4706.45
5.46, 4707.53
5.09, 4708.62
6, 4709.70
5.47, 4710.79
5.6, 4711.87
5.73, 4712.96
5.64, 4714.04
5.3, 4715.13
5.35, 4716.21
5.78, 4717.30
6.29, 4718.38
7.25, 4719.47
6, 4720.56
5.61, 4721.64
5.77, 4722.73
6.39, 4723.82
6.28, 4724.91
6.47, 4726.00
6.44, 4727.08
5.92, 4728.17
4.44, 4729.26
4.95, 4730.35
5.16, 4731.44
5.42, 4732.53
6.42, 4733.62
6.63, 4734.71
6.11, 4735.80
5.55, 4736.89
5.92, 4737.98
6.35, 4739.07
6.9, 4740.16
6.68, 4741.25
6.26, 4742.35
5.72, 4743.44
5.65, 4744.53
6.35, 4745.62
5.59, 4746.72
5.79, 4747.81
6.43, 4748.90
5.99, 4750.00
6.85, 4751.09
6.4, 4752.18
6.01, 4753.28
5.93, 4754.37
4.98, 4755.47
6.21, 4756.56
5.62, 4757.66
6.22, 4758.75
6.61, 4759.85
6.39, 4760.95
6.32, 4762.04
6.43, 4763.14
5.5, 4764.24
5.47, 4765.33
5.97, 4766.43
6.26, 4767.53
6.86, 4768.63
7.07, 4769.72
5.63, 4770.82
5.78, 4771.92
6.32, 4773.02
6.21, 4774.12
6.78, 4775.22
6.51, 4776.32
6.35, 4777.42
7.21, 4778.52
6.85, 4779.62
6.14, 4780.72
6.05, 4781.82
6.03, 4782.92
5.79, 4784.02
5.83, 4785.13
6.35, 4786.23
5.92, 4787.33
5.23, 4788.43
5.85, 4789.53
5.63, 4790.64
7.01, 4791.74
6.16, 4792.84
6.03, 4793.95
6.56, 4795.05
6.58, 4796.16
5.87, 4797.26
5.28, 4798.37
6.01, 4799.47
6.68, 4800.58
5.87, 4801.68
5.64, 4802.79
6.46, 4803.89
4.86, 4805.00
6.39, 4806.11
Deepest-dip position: 4701.03 angstrom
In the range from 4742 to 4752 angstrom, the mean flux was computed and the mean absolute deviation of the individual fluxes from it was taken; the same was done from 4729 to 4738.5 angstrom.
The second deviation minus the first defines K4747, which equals 0.22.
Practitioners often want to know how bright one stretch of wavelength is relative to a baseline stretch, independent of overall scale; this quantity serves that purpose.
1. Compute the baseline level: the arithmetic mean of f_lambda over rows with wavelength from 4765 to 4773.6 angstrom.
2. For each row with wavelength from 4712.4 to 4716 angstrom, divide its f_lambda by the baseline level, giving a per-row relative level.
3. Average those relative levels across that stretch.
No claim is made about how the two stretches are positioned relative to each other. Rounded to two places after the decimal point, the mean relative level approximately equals 0.90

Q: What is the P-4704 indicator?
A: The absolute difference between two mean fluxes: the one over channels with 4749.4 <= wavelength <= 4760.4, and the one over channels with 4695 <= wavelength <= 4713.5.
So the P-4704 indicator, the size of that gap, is 0.52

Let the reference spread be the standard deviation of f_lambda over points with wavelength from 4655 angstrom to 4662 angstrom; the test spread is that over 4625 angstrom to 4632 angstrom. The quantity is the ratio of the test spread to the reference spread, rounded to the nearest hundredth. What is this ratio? 0.63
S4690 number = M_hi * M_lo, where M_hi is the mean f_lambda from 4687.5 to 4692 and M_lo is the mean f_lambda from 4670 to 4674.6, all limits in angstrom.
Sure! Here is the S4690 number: 32.9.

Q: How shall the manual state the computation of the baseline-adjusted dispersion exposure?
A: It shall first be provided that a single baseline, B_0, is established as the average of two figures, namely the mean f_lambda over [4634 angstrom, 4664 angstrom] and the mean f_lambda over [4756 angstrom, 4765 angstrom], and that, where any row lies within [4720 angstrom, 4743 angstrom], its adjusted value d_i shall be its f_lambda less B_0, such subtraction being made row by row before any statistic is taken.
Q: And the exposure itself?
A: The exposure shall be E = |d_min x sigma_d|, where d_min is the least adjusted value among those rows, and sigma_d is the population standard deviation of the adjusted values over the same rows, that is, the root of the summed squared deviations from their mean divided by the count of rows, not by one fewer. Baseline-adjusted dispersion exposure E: 0.97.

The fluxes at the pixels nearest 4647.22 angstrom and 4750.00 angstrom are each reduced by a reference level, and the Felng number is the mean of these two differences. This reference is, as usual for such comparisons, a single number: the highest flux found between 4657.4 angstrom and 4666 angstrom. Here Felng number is -1.20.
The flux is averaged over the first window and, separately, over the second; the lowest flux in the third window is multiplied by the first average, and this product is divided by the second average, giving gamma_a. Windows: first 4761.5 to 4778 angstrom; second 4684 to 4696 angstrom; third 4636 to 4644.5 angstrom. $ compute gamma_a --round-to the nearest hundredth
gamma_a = 5.83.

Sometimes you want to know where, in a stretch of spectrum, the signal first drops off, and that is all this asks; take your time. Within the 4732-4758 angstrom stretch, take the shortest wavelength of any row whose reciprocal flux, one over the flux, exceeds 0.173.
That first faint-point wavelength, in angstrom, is 4732.53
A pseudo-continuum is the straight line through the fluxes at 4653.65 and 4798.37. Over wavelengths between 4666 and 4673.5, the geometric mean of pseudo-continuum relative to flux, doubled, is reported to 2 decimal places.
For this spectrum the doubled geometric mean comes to 2.04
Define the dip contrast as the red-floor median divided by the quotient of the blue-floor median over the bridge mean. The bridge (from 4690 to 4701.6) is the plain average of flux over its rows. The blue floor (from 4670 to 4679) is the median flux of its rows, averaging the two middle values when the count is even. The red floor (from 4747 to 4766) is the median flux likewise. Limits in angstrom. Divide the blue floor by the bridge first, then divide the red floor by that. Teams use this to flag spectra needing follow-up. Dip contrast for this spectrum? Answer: 5.78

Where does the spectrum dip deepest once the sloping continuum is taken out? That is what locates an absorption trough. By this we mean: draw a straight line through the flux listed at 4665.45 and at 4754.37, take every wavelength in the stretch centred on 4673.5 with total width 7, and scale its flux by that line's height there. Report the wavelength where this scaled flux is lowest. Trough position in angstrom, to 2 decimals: 4676.20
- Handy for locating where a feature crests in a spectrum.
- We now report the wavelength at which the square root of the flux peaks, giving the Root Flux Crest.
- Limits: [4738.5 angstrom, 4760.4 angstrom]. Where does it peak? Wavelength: 4740.16 angstrom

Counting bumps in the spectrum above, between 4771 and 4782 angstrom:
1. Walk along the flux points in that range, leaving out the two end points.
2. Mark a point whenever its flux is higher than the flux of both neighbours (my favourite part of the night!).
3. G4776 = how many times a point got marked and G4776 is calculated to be 3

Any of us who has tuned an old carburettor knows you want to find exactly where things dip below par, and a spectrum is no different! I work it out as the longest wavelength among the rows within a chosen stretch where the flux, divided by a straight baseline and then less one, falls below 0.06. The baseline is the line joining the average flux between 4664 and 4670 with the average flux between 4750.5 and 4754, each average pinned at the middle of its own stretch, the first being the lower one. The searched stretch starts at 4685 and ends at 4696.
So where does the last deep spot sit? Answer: 4694.54 angstrom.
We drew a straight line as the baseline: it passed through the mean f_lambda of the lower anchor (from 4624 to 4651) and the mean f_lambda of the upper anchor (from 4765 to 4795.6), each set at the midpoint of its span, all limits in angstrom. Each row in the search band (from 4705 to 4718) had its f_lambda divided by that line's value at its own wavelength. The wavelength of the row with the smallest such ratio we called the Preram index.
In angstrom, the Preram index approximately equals 4705.36 angstrom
